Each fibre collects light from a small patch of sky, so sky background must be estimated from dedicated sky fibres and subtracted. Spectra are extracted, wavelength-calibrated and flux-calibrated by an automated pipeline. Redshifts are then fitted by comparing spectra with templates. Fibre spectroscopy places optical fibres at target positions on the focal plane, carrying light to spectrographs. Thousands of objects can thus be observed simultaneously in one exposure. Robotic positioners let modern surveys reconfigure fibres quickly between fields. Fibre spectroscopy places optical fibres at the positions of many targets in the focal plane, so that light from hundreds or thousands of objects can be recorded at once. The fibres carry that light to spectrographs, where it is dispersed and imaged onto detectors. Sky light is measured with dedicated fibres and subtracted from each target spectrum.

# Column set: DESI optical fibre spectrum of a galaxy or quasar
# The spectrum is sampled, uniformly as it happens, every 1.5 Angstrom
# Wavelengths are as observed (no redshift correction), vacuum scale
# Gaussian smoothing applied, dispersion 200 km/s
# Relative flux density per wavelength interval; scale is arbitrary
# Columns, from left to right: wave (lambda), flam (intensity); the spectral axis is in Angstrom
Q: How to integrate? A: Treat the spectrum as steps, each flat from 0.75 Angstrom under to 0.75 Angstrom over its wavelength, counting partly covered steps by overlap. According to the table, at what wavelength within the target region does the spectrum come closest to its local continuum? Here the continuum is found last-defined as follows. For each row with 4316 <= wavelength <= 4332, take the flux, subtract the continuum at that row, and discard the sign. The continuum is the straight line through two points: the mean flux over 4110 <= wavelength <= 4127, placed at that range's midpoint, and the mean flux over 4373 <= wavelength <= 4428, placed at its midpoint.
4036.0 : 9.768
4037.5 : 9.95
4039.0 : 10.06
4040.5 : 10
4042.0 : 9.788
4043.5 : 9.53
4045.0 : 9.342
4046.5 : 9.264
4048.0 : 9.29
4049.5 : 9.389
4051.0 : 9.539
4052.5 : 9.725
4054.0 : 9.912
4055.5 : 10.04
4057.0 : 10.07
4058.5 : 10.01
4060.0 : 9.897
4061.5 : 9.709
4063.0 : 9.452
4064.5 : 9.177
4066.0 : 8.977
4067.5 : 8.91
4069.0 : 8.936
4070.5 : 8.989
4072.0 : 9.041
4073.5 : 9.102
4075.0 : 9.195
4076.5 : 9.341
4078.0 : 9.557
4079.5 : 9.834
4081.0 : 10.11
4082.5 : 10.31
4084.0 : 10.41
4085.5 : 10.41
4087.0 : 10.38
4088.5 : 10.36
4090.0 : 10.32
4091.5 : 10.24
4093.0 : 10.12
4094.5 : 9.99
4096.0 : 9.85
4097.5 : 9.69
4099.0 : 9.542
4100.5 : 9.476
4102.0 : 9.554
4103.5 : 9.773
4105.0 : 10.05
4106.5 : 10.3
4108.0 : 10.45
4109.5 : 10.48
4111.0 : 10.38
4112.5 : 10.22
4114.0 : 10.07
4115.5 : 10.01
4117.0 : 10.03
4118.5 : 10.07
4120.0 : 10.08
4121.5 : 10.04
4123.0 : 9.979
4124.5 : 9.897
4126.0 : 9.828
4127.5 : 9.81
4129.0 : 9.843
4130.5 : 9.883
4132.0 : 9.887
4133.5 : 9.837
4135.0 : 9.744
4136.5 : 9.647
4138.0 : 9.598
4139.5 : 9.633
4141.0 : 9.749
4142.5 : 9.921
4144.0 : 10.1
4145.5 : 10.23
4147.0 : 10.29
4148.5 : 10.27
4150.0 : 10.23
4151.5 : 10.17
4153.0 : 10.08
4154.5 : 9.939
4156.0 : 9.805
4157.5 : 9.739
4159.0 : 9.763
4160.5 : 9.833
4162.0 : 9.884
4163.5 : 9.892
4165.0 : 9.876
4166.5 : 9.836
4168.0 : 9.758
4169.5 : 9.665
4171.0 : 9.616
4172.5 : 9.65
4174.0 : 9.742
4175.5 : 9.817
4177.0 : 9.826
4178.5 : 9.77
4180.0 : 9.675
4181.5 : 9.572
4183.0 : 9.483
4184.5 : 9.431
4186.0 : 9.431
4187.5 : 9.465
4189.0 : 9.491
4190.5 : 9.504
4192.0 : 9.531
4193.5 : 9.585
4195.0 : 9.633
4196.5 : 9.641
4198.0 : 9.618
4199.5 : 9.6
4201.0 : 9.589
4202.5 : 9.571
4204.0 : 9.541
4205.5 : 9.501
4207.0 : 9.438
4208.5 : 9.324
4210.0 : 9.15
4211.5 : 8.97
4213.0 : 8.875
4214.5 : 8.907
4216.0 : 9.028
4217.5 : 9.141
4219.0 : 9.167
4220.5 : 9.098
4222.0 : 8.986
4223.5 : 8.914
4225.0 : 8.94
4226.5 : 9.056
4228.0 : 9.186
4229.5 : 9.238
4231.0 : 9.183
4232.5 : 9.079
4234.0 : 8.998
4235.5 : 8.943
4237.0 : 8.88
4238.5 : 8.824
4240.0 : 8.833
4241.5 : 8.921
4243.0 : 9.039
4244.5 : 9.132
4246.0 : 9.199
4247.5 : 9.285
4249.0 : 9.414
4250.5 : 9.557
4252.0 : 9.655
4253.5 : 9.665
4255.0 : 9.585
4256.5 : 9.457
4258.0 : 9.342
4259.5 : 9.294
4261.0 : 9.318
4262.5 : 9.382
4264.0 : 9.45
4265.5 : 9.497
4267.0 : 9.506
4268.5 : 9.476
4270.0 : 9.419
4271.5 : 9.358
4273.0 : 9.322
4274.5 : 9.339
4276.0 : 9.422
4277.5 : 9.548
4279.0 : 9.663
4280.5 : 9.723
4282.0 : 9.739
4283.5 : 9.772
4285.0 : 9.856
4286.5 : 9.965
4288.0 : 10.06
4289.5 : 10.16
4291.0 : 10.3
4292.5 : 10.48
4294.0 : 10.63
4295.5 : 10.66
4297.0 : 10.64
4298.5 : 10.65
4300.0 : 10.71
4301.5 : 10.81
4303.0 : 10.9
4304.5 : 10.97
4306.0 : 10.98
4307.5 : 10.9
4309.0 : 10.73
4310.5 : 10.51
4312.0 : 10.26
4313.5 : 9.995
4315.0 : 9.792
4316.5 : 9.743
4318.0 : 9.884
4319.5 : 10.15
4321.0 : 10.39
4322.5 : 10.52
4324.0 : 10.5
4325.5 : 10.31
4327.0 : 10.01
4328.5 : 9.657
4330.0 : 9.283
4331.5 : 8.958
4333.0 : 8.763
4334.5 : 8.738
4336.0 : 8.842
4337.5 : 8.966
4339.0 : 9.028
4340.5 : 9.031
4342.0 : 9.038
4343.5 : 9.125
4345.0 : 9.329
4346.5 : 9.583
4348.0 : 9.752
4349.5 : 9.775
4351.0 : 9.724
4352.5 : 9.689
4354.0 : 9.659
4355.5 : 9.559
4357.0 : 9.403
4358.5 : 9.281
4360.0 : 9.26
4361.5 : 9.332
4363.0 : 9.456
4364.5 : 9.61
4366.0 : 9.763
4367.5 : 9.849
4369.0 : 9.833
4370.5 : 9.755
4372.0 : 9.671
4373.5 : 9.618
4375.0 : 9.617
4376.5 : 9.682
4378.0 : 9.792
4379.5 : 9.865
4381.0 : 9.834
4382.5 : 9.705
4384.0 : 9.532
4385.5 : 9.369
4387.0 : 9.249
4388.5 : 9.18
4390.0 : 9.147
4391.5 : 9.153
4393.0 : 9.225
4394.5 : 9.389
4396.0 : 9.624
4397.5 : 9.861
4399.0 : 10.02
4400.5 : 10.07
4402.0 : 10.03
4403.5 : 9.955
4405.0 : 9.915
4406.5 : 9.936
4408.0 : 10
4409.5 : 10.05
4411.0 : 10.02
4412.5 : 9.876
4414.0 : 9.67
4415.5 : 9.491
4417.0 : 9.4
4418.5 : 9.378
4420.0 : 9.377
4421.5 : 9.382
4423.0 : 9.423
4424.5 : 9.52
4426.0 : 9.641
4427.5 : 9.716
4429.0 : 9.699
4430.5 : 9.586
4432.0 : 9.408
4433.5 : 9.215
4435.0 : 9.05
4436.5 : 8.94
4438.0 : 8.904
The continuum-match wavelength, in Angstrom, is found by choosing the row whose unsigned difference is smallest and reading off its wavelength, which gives 4316.5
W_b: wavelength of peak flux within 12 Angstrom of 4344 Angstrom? 4349.5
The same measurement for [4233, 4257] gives 4253.5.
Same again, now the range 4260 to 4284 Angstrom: 4283.5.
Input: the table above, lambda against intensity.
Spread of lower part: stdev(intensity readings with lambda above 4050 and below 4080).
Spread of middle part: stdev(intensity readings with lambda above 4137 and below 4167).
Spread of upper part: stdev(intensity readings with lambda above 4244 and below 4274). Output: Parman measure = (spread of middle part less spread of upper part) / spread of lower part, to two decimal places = 0.18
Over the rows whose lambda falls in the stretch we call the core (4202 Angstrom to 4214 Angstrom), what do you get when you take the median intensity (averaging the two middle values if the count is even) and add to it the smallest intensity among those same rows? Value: 18.3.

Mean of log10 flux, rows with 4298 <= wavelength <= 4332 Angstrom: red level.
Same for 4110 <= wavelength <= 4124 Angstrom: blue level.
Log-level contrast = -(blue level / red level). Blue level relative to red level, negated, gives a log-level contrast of -0.99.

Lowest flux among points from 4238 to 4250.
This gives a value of 8.824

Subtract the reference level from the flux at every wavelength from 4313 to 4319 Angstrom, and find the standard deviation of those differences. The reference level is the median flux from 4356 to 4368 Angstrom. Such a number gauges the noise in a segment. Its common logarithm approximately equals -1.0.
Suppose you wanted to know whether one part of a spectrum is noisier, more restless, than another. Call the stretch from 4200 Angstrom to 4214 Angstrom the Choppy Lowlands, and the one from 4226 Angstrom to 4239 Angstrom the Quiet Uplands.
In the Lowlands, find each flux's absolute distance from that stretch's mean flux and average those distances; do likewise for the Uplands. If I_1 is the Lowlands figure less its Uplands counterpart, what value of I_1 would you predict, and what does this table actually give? 0.10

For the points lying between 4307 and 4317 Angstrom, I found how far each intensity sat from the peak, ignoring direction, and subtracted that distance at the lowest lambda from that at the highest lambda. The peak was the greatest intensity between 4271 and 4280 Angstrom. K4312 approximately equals -1.2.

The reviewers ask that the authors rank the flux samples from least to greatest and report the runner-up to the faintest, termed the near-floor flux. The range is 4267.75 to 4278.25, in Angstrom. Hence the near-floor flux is 9.339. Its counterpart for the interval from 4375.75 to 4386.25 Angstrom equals 9.532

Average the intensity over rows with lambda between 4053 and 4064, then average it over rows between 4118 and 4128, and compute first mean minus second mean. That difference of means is -0.1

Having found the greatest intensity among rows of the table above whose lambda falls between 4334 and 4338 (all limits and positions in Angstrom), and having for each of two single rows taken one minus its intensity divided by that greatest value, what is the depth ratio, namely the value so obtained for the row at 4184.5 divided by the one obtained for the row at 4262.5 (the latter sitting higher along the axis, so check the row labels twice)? 1.1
